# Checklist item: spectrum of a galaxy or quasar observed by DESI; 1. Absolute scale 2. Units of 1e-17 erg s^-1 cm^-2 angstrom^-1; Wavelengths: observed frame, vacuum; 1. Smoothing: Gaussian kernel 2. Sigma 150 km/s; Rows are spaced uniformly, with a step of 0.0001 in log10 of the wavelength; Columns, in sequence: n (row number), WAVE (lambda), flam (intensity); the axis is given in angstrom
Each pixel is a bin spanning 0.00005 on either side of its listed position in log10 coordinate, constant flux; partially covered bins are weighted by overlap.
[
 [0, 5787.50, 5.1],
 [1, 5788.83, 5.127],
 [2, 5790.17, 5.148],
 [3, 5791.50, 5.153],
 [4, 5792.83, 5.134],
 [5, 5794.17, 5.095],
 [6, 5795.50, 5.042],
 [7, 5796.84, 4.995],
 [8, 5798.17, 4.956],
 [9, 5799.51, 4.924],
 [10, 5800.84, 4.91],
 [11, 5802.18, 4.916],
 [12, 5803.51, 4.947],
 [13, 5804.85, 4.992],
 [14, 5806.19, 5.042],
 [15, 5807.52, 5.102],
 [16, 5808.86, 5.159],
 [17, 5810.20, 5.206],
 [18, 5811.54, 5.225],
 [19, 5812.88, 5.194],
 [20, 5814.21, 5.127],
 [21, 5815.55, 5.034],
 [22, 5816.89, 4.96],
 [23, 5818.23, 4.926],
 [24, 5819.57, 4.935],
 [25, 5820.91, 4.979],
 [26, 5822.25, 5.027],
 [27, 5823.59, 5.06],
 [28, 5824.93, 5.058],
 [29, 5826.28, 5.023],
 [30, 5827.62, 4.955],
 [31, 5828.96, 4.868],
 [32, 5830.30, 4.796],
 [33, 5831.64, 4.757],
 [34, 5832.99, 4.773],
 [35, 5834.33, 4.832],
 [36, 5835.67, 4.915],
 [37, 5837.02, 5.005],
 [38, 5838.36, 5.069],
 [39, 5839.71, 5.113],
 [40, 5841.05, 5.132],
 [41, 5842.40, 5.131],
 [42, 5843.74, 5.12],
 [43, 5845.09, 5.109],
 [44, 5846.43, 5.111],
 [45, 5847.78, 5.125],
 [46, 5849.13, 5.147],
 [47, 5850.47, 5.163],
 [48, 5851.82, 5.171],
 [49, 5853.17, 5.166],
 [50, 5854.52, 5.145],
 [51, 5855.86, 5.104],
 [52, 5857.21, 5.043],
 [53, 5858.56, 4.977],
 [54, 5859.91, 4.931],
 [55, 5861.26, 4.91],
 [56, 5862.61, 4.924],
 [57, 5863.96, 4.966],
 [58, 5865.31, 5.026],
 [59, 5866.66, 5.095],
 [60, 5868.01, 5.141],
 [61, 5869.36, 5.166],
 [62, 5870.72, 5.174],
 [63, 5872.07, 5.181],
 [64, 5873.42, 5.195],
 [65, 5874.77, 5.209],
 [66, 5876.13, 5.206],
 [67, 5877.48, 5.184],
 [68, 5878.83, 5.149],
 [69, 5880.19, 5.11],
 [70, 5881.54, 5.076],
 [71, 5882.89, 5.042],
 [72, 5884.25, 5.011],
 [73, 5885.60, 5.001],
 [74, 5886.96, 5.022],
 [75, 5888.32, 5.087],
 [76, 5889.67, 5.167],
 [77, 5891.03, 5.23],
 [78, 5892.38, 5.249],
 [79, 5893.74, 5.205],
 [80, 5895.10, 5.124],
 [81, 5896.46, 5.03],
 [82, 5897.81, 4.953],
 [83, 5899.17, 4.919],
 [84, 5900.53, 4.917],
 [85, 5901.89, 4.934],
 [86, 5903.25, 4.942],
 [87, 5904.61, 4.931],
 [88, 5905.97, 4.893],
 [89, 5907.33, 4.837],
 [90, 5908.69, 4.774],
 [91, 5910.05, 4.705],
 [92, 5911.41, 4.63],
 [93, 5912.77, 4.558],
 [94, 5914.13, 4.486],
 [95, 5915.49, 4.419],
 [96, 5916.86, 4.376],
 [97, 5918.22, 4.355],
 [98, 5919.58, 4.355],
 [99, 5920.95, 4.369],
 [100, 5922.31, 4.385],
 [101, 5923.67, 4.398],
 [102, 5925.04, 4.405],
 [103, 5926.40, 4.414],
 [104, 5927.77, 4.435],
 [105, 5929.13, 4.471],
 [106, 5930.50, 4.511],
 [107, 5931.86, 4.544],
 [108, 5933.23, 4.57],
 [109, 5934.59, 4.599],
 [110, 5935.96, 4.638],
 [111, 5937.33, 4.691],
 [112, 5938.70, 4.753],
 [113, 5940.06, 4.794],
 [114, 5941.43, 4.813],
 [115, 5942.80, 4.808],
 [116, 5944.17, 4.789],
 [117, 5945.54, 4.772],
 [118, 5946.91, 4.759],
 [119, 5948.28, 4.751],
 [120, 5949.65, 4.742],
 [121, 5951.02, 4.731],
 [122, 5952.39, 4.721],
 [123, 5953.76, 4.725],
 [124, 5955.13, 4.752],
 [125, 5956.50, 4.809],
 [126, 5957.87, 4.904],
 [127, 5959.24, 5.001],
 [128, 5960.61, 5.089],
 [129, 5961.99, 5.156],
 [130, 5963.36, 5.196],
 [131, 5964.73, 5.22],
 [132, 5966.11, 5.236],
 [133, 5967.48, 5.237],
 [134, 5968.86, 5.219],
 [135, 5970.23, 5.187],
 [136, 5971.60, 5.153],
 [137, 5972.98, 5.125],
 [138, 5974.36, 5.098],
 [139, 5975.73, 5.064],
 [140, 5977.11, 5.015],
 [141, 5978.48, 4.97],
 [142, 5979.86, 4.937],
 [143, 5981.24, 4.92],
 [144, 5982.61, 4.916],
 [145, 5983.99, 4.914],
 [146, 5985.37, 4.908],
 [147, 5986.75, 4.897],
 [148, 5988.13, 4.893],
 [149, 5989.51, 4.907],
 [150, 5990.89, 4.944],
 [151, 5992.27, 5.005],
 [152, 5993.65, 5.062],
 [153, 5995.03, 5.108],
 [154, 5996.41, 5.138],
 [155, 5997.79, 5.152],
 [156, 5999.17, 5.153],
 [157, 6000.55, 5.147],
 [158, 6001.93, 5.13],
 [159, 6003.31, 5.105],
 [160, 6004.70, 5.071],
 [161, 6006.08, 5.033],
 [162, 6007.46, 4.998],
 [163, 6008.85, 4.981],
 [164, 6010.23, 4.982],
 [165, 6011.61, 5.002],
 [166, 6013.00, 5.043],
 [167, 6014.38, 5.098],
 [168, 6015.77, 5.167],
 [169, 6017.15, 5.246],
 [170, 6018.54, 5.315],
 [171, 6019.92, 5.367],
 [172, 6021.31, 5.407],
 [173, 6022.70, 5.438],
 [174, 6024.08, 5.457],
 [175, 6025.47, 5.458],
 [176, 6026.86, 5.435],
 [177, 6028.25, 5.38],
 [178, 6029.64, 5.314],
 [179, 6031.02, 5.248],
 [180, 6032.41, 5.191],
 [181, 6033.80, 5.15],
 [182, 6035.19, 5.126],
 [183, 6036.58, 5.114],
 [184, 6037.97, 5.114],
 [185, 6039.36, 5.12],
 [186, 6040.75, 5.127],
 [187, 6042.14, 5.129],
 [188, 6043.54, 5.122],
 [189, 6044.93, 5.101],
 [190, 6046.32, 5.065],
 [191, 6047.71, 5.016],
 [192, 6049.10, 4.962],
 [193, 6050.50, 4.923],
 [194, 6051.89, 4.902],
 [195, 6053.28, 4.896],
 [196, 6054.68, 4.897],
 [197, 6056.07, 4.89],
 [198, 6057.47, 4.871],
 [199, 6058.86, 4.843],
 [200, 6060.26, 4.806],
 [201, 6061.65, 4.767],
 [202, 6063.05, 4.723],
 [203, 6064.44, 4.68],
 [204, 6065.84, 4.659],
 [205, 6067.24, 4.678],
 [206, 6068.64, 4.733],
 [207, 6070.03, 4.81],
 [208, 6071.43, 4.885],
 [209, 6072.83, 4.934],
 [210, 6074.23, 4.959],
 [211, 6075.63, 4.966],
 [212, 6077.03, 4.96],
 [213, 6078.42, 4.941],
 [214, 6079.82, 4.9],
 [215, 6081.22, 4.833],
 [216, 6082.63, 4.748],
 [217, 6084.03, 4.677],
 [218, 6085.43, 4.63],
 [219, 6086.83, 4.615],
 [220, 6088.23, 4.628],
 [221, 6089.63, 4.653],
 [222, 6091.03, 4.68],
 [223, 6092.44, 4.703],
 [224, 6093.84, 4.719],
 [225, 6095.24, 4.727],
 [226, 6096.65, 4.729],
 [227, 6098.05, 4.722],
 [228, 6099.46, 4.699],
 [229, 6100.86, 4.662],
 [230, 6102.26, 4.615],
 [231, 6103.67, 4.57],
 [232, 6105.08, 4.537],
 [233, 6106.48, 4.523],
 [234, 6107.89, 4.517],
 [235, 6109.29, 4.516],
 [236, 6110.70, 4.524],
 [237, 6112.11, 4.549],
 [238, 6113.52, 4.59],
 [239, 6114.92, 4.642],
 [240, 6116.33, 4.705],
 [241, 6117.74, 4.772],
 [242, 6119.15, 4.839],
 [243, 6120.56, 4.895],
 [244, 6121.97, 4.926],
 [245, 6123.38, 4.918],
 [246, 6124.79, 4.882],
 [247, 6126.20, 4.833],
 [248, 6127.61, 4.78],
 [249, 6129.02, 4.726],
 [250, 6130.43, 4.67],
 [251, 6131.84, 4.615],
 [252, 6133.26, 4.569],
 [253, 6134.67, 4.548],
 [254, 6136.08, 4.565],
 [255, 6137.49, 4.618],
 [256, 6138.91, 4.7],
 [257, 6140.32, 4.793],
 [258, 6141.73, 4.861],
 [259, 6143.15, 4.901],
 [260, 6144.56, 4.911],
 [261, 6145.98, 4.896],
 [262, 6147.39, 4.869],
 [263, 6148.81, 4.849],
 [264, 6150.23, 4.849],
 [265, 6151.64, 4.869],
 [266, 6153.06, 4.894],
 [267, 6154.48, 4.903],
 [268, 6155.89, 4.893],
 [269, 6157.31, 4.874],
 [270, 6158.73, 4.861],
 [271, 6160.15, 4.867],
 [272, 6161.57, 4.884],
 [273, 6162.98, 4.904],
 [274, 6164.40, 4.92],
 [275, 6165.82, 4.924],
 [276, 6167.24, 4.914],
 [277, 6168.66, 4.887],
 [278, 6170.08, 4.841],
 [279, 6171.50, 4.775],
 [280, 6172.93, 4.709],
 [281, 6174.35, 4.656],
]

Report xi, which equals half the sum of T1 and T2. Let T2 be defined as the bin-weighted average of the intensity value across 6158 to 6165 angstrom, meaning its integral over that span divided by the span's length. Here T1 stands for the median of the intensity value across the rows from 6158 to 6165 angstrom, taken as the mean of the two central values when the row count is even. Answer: 4.89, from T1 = 4.88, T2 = 4.89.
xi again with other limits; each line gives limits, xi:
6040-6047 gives 5.11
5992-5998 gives 5.10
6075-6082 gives 4.93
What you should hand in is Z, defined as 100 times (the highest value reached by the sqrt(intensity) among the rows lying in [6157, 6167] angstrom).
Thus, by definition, 222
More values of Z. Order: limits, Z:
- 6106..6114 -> 214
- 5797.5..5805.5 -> 223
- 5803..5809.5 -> 227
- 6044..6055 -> 226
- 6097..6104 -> 217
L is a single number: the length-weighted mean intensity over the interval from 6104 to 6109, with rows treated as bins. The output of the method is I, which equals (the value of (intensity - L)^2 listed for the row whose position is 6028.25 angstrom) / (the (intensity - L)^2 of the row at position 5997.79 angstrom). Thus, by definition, 1.9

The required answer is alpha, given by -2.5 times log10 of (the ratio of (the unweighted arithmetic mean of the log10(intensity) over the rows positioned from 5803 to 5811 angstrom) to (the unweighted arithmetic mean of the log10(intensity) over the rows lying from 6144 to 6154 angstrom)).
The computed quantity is -0.03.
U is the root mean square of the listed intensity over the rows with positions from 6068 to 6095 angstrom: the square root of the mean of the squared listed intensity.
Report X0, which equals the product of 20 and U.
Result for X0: 96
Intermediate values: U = 4.79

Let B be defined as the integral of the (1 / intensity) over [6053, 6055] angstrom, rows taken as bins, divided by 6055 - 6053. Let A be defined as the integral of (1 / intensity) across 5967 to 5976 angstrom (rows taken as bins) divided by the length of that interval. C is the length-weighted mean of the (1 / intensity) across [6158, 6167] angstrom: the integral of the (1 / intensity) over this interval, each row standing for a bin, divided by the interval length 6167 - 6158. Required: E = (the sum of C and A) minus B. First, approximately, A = 0.194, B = 0.204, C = 0.204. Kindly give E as 0.19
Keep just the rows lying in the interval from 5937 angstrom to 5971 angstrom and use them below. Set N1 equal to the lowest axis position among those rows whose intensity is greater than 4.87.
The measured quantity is 5957.87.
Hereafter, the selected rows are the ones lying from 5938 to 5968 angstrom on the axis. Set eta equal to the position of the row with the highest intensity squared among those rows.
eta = 5967.48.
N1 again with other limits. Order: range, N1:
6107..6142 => 6120.56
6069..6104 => 6071.43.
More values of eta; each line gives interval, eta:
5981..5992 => 5990.89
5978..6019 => 6018.54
